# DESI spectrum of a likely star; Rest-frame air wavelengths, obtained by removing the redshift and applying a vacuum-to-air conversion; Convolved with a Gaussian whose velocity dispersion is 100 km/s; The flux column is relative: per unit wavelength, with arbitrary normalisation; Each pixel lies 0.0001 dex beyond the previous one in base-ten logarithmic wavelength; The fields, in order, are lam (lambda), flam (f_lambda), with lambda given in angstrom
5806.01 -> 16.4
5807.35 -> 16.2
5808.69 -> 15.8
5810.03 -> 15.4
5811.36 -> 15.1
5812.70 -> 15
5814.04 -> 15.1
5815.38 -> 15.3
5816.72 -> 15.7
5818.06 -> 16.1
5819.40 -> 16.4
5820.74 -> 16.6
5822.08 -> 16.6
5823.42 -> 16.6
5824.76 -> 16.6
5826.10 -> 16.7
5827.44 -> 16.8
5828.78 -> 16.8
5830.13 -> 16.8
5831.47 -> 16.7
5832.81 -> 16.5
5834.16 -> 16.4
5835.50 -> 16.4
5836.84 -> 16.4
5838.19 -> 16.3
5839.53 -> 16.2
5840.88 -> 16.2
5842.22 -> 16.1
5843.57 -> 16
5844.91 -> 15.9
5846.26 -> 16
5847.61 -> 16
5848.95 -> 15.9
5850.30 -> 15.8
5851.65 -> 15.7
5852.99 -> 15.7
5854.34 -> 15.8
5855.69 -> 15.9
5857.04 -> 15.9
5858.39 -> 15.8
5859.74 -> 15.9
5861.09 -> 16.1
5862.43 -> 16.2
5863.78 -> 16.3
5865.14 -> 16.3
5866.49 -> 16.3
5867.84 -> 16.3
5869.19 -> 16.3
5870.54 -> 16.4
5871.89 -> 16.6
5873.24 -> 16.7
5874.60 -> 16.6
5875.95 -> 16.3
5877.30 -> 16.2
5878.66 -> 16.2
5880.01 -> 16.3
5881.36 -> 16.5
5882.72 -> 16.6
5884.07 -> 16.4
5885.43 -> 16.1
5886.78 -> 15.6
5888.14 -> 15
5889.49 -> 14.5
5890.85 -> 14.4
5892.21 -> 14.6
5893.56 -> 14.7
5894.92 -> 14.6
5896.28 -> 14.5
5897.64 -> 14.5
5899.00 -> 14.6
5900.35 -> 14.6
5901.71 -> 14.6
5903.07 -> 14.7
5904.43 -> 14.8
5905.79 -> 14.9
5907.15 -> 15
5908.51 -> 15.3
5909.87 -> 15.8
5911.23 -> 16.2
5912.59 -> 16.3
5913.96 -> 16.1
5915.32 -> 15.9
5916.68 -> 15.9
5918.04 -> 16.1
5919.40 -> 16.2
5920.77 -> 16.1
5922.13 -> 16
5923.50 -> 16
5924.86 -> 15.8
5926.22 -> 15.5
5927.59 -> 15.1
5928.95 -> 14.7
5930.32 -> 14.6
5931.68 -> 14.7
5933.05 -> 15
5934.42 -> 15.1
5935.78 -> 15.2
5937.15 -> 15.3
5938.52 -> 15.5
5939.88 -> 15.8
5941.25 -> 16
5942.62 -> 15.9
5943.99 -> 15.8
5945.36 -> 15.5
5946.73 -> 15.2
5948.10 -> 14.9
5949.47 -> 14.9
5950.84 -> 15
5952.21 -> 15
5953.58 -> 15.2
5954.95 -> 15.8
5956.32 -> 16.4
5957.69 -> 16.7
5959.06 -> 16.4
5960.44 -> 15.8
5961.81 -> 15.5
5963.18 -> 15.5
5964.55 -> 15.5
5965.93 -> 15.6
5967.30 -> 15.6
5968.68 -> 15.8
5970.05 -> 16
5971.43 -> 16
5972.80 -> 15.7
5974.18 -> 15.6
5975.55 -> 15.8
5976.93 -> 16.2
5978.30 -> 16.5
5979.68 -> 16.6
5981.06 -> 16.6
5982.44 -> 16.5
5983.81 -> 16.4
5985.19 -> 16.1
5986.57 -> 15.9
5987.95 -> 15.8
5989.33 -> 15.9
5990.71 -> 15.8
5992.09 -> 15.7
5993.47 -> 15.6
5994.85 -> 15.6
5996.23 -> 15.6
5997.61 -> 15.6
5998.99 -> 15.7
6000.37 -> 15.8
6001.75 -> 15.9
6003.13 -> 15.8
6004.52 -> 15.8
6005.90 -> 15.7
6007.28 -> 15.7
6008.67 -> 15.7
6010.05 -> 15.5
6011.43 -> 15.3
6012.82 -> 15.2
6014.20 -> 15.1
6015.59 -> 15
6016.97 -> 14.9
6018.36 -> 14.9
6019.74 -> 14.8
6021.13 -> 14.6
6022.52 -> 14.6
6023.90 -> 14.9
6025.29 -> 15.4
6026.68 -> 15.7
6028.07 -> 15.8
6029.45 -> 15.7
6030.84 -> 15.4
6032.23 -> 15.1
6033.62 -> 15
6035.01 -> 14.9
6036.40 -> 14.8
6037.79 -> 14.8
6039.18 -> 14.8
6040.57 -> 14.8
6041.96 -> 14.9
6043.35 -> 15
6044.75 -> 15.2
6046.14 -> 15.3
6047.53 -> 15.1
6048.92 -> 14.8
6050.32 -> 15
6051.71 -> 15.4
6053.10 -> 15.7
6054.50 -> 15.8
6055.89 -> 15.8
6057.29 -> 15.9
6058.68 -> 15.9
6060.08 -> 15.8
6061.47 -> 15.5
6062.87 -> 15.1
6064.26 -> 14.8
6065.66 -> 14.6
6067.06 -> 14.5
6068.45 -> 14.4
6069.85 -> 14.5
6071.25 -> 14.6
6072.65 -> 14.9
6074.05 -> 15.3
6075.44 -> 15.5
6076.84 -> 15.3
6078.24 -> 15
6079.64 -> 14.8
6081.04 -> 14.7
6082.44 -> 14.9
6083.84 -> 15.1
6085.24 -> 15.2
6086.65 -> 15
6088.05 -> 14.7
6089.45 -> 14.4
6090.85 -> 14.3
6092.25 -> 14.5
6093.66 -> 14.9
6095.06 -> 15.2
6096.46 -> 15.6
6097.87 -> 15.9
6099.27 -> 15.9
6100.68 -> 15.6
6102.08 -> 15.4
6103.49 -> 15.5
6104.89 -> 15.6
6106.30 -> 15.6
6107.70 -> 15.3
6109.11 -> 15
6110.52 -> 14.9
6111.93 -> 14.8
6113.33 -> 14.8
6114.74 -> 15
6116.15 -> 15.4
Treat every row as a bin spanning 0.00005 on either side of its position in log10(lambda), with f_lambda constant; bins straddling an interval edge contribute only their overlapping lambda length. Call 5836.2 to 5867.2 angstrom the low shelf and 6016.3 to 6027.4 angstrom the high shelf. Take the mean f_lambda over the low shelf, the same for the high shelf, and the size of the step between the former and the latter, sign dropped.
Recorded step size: 1.06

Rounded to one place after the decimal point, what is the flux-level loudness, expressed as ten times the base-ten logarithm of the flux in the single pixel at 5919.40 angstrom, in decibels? 12.1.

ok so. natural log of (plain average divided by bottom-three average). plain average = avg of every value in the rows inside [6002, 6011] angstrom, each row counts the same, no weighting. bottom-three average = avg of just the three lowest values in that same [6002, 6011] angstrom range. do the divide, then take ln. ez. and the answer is 0.0043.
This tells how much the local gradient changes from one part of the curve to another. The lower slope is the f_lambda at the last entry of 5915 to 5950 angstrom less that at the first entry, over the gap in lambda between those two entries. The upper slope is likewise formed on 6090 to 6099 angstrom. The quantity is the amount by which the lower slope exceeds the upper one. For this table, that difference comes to -0.26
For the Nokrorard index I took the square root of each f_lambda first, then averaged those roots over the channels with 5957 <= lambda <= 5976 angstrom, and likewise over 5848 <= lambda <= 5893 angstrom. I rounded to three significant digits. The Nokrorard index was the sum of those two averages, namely 7.97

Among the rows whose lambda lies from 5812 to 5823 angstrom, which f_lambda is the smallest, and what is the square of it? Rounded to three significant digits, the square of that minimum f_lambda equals 225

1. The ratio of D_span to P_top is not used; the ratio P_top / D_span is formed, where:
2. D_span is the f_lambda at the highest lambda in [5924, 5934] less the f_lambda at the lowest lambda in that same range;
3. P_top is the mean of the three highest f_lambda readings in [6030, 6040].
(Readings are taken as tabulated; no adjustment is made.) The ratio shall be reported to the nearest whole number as -19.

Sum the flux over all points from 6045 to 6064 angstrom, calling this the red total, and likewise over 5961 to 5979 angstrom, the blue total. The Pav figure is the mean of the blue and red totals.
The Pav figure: 203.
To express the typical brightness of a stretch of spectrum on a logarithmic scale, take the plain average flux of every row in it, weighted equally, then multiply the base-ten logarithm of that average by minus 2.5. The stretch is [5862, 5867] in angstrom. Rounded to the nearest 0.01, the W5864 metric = -3.03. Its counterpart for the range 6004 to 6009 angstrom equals -2.99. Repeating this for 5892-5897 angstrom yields -2.91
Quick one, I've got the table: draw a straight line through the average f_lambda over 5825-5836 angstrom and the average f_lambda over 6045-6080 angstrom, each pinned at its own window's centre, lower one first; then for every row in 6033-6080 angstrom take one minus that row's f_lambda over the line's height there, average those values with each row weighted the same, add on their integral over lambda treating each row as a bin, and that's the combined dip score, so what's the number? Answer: 0.3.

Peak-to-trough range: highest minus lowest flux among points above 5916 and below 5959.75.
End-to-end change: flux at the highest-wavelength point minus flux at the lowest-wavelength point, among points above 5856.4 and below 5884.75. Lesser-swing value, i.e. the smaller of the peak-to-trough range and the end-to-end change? 0.50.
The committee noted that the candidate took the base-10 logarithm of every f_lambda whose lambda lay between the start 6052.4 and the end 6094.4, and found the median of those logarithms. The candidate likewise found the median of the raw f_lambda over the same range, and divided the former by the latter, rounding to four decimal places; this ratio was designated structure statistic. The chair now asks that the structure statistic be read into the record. 0.0786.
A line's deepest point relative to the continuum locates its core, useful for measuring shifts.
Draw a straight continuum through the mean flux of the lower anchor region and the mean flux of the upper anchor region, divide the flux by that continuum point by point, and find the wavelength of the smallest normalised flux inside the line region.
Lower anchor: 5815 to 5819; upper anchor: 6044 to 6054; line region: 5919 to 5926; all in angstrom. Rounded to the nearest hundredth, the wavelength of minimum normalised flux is 5924.86 angstrom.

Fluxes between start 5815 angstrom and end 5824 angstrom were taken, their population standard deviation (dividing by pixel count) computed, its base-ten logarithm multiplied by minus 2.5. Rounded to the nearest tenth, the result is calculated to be 0.8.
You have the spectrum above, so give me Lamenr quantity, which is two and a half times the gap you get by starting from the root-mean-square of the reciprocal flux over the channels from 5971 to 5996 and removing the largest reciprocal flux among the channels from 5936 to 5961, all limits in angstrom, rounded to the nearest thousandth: -0.012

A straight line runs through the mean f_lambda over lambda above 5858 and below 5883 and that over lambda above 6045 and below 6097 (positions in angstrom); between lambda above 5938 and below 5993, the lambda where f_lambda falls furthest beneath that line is 5948.10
